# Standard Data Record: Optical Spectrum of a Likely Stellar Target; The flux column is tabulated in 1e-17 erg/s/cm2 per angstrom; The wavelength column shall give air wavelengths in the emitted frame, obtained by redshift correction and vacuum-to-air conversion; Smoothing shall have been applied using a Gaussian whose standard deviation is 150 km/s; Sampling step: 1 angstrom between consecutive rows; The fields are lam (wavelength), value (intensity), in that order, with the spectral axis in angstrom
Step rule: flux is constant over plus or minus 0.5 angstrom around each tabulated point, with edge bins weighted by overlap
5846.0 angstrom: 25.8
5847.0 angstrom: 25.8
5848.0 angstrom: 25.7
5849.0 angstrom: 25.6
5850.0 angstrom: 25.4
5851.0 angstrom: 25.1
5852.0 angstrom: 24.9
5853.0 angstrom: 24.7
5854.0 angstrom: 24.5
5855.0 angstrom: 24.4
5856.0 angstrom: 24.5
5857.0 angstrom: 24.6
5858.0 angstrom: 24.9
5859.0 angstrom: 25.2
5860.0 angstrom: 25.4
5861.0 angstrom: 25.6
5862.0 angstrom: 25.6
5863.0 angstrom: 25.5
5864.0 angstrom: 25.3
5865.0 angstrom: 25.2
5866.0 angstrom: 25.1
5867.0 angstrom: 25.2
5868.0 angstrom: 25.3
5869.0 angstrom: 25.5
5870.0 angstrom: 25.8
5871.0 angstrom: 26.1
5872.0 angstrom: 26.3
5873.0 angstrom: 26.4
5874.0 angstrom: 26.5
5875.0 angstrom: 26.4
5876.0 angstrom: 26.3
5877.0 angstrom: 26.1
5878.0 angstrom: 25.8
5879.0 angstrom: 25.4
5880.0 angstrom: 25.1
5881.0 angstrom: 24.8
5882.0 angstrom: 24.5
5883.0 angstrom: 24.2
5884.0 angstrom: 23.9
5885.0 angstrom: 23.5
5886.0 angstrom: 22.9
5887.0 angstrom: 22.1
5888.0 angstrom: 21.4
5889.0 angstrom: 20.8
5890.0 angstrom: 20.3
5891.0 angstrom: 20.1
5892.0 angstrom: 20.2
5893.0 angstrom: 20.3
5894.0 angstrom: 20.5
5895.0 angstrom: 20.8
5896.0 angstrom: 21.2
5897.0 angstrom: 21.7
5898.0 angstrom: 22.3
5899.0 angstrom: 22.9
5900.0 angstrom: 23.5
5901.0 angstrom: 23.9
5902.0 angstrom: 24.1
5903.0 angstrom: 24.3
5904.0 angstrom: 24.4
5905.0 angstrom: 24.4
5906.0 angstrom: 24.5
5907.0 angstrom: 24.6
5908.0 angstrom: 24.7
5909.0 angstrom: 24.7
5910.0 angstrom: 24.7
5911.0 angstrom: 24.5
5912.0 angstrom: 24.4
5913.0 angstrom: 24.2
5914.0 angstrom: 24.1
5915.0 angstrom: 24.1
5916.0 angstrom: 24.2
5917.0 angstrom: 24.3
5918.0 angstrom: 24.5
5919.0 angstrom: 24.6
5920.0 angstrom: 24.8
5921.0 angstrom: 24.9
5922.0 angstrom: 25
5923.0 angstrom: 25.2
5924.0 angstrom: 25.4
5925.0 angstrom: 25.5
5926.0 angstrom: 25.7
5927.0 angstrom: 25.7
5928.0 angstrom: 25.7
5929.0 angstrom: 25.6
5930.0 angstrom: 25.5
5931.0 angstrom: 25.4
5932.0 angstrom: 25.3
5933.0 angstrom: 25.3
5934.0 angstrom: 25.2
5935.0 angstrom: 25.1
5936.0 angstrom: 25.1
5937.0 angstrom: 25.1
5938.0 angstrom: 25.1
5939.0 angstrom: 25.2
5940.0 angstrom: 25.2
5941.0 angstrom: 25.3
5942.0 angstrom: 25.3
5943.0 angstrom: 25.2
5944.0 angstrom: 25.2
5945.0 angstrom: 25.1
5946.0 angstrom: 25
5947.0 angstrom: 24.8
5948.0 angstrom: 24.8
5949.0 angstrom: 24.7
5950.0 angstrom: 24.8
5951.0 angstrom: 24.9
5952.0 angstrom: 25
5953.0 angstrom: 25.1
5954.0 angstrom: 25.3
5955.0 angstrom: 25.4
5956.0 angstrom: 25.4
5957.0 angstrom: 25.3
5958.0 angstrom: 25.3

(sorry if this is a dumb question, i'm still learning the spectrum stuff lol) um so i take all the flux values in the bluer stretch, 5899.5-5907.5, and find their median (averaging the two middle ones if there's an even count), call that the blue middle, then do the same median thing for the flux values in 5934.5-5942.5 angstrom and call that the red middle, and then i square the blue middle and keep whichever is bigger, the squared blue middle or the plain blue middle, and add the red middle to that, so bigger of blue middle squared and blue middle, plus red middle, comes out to 618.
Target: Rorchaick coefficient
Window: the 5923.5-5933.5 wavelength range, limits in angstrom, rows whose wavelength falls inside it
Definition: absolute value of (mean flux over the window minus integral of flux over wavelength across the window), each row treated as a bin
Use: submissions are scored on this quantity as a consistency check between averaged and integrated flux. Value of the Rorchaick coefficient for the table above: 230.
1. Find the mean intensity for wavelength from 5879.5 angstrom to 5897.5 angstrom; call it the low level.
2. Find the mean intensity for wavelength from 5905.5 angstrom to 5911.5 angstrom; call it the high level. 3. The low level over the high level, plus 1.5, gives 2.40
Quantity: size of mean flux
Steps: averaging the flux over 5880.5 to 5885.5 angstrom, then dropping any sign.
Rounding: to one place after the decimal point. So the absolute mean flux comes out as 24.2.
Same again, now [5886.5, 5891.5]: 20.9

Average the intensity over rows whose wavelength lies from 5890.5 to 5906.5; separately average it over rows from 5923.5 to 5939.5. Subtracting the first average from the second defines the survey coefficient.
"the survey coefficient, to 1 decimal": 2.9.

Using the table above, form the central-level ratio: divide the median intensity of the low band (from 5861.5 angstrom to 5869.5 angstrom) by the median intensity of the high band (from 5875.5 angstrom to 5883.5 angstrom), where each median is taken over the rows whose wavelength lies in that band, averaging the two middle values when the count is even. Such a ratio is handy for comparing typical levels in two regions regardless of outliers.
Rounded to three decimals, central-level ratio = 1.002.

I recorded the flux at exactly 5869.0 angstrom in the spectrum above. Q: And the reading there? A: 25.5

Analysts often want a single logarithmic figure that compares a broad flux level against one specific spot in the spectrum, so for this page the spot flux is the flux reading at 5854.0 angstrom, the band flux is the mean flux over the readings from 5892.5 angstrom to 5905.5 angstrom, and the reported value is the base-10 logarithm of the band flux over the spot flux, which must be -0.034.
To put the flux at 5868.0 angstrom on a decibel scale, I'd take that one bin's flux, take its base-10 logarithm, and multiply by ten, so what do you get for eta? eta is 14.0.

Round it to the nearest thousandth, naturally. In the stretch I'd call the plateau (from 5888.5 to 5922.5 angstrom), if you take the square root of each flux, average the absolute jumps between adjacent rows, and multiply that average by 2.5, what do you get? 0.054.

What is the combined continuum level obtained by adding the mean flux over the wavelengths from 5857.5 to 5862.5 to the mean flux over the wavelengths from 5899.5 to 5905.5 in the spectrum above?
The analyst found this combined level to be 49.4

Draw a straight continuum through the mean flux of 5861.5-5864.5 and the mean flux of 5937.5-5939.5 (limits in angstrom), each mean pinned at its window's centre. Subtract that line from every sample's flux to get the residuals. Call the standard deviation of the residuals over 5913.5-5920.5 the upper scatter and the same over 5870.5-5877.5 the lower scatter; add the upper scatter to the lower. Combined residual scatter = 0.4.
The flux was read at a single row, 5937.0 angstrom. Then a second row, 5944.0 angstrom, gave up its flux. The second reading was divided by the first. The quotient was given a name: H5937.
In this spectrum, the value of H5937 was 1.00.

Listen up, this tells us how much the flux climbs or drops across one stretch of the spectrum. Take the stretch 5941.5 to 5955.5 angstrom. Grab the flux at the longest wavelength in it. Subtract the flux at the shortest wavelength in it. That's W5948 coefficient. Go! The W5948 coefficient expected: 0.1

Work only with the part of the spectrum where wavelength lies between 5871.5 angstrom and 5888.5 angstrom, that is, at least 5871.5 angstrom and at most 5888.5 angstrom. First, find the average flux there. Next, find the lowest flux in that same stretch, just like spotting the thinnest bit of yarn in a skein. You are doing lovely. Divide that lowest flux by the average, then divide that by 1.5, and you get 0.575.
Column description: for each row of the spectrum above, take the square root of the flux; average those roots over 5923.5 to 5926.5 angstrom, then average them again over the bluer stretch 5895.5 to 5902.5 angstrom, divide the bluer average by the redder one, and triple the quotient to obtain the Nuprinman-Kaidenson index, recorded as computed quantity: 2.83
